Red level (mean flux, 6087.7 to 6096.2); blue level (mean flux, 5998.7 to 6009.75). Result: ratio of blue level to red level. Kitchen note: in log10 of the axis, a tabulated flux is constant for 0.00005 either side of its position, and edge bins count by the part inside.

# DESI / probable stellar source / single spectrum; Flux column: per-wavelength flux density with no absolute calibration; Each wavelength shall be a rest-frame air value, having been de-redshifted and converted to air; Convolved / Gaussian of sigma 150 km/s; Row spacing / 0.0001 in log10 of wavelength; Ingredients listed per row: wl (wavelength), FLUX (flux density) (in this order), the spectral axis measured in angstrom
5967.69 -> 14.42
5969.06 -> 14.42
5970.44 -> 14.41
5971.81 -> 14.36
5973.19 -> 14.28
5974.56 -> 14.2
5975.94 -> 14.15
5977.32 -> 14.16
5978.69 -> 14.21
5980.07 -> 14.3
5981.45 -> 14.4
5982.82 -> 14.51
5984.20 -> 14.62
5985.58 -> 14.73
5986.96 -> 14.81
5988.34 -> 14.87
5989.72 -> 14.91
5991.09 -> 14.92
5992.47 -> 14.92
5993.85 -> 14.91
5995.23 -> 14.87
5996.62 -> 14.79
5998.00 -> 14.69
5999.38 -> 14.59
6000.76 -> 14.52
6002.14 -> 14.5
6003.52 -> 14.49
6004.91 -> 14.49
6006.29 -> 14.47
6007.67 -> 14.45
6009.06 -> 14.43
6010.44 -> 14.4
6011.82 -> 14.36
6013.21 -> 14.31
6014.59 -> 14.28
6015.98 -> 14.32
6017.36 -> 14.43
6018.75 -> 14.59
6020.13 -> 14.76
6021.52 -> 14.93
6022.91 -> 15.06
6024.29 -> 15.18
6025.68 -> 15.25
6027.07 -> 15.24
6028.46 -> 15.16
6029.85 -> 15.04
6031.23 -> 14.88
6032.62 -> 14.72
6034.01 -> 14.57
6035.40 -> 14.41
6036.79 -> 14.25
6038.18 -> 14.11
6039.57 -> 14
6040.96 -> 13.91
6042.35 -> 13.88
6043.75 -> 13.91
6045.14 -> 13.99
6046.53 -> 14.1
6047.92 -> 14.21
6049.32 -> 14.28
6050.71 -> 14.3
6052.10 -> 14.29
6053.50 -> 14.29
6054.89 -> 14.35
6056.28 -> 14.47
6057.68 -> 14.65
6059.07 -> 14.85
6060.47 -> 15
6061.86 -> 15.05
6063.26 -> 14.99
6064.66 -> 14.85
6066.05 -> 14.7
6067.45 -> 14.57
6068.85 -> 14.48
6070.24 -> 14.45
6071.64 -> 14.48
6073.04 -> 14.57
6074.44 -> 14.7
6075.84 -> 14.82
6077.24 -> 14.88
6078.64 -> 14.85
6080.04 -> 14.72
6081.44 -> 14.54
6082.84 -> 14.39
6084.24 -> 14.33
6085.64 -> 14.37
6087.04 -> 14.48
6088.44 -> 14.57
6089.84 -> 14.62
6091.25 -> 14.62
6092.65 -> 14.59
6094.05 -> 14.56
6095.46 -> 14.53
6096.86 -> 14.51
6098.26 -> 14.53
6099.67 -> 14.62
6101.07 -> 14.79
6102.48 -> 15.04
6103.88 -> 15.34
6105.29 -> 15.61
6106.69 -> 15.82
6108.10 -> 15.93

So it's 0.99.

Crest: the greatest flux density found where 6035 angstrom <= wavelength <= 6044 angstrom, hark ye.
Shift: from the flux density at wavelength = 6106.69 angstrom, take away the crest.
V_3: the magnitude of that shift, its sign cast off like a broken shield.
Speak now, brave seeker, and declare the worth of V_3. 1.4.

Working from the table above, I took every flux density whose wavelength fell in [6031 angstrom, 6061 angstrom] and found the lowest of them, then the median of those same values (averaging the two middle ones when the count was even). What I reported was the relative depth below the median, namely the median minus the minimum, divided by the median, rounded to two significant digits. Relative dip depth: 0.029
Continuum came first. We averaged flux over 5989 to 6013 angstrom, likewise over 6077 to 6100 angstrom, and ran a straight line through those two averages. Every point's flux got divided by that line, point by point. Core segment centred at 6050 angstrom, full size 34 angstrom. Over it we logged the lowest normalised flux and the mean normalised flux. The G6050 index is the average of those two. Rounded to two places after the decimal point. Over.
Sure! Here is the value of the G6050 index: 0.97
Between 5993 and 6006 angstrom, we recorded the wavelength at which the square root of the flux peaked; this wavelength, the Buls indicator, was 5993.85 angstrom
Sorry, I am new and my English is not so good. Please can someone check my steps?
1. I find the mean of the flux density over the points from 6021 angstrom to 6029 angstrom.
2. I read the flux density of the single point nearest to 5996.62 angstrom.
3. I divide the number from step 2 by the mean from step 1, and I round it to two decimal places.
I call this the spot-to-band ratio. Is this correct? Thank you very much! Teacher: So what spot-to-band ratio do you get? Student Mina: 0.98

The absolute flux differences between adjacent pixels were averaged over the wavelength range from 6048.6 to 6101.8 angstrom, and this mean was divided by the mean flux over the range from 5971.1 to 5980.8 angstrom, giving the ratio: 0.0058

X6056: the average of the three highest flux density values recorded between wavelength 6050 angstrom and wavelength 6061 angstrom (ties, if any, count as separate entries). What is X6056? 14.8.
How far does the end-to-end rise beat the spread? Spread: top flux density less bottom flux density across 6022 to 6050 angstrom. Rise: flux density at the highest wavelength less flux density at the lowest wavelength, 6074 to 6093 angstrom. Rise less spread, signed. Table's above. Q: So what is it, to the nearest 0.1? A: -1.5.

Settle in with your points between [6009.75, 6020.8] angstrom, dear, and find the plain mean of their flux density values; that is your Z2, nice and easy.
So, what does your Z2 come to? 14.4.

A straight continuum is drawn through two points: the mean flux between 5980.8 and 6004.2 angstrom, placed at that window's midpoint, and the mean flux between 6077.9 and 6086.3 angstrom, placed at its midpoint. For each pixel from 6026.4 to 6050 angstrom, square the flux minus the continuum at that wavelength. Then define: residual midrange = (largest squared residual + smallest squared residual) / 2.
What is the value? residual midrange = 0.27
